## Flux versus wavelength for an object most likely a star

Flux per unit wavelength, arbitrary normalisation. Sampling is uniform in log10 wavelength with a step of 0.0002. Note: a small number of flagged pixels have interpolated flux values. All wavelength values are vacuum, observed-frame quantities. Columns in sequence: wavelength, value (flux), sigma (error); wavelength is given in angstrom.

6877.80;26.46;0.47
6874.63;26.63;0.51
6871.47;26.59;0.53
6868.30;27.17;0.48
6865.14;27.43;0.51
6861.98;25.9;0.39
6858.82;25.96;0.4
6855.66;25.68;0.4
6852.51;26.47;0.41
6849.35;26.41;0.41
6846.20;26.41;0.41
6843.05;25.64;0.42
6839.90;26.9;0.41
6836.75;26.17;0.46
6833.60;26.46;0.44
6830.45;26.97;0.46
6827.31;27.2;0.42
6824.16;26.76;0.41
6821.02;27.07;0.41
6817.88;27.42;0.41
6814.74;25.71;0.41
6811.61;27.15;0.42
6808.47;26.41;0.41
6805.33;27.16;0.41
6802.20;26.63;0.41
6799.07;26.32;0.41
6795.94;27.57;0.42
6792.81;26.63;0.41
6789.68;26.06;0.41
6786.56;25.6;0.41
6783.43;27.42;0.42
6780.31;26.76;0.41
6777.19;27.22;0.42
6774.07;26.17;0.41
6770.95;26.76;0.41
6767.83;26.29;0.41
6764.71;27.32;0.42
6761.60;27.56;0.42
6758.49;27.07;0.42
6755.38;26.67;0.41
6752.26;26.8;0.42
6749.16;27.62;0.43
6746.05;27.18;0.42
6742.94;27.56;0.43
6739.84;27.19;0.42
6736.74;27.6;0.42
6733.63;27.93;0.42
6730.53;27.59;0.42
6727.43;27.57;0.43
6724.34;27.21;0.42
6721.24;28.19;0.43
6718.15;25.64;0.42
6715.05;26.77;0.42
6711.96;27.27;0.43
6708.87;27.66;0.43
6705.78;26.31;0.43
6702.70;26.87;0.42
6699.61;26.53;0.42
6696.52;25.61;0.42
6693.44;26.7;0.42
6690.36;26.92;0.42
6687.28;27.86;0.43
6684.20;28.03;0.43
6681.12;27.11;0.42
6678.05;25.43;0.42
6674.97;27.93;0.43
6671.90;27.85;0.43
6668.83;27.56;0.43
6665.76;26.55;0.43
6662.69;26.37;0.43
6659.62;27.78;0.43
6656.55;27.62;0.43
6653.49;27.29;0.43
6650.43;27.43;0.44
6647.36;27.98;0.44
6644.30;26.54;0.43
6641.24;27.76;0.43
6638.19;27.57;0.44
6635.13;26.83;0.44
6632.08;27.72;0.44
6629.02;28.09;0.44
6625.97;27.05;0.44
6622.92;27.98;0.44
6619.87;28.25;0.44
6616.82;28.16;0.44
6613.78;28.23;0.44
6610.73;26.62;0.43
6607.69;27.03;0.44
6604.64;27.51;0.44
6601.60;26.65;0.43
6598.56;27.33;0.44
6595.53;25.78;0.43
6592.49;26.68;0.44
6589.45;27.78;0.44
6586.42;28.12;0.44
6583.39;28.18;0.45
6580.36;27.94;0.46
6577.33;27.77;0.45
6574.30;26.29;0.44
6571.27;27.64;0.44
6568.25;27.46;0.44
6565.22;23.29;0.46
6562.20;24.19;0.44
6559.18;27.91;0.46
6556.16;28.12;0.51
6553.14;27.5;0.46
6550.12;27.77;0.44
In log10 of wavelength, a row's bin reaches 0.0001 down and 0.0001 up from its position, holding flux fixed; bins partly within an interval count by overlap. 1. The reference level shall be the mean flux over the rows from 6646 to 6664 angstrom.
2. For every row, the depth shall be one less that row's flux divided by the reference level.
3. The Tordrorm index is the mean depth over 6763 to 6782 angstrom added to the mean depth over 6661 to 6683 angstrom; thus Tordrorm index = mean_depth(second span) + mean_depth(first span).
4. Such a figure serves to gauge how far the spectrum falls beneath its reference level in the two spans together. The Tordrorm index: 0.04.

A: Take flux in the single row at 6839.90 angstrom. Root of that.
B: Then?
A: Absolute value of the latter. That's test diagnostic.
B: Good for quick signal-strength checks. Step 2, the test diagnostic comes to 5.19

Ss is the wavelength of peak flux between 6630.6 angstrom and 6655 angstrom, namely 6647.36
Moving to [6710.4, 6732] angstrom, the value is 6721.24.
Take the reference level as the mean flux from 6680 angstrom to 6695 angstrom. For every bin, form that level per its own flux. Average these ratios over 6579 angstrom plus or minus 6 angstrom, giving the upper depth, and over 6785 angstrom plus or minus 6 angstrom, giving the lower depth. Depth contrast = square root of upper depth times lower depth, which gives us 1.01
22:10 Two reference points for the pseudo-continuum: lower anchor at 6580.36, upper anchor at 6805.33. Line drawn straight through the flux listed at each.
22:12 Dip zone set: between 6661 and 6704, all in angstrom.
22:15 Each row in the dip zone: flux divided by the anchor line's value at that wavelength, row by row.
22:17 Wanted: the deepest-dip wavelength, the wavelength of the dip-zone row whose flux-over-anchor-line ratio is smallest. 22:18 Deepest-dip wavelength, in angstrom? 6678.05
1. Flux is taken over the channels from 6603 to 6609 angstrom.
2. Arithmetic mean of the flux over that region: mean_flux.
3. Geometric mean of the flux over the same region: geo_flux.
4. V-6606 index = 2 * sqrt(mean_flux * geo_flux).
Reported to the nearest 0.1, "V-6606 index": 54.5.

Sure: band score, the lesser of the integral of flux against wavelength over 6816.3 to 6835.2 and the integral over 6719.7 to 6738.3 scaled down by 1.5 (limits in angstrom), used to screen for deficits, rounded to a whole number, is 343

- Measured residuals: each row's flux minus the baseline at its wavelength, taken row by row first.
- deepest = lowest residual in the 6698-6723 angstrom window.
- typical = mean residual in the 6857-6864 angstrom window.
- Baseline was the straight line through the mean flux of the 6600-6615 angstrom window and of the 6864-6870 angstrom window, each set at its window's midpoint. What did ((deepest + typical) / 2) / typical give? 1.1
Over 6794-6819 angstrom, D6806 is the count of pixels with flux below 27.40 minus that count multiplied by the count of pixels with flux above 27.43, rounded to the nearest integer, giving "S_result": 0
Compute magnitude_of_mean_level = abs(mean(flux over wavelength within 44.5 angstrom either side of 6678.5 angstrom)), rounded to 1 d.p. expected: 27.1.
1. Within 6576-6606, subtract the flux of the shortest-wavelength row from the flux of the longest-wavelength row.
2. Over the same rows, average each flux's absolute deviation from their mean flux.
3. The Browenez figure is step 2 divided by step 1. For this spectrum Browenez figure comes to -2.4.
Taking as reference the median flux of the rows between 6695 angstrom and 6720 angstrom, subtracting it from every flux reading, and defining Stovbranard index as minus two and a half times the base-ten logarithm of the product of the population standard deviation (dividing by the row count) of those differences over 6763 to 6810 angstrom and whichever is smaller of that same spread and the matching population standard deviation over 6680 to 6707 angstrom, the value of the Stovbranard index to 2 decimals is 1.32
